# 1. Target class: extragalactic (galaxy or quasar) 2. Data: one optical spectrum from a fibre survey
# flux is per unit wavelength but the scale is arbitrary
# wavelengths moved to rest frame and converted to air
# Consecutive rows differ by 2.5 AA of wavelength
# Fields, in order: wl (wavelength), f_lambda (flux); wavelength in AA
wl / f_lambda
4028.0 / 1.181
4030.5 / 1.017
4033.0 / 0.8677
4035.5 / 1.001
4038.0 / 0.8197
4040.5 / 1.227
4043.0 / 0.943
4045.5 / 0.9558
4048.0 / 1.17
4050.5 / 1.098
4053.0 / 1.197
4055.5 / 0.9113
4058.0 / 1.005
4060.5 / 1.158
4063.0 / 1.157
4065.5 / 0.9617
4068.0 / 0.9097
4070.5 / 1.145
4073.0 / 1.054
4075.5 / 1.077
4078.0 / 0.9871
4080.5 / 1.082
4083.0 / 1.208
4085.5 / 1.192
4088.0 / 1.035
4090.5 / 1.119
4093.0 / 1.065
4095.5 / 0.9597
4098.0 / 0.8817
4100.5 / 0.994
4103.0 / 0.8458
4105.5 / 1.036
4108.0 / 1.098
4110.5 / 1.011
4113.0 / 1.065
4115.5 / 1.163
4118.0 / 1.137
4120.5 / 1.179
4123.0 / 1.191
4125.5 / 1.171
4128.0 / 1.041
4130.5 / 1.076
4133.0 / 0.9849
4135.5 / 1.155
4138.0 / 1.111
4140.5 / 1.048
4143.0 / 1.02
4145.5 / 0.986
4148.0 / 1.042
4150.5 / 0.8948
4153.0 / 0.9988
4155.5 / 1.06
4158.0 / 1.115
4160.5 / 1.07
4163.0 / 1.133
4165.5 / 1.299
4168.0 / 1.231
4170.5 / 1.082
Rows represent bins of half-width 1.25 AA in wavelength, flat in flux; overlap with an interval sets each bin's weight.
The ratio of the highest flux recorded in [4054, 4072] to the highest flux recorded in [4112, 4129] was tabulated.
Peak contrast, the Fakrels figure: 0.97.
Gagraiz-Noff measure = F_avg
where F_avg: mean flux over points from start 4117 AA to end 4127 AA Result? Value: 1.17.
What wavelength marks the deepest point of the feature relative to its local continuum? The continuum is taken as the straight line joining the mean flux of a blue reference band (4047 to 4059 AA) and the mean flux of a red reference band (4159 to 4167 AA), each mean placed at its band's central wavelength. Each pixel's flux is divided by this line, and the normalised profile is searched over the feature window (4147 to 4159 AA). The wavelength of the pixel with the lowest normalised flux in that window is 4150.5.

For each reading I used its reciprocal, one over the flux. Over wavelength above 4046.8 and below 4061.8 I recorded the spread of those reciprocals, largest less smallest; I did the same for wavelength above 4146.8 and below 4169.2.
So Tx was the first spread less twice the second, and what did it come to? -0.43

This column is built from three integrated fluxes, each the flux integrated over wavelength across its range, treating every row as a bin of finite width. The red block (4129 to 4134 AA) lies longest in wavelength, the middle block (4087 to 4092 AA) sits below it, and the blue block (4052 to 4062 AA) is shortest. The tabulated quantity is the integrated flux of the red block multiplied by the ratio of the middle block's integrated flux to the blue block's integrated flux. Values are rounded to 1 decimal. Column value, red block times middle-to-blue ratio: 2.6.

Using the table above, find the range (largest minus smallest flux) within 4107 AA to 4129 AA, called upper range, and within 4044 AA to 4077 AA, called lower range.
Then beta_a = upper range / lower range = 0.6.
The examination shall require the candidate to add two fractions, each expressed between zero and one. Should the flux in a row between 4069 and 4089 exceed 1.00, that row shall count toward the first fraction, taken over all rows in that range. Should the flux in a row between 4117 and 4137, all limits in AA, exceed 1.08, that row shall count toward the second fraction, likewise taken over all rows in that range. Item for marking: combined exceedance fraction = 1.50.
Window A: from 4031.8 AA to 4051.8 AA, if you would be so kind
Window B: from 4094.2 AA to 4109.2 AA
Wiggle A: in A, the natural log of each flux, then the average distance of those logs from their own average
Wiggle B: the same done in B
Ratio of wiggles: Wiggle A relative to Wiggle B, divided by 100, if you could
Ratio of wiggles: 0.0148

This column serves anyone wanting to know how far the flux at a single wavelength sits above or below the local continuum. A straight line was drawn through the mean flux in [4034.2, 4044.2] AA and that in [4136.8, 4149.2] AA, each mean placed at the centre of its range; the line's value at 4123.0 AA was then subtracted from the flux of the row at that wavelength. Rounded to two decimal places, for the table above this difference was 0.16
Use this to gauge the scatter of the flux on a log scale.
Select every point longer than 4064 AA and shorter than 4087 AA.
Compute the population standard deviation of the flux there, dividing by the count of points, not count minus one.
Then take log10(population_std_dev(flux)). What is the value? -1.01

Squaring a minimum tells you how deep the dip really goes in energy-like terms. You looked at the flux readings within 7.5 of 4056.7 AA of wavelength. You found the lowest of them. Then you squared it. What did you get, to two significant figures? 0.83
